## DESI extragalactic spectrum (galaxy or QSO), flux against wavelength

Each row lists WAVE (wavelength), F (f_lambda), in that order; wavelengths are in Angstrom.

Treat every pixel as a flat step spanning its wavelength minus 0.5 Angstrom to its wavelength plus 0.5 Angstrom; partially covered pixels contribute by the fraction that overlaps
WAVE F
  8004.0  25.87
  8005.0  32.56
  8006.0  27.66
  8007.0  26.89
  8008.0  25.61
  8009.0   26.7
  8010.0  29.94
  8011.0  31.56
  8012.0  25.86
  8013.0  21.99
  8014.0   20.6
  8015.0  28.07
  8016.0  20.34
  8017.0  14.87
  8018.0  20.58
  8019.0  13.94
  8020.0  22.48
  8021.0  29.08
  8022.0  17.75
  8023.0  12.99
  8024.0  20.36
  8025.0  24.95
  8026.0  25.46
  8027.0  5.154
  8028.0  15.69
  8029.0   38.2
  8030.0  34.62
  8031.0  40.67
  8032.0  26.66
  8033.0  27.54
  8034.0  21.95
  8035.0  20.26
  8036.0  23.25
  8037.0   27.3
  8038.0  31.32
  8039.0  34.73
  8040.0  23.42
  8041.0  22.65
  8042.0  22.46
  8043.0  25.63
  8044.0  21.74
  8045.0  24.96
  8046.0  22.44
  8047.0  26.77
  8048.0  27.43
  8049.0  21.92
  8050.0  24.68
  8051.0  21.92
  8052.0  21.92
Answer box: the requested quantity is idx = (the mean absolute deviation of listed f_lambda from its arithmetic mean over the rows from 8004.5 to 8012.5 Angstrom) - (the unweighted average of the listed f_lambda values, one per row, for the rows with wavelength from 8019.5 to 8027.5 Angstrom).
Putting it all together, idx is -17.5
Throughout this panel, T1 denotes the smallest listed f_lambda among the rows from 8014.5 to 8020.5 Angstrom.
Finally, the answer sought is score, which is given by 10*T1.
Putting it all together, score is 139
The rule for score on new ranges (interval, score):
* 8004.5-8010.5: 256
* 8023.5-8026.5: 204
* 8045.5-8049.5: 219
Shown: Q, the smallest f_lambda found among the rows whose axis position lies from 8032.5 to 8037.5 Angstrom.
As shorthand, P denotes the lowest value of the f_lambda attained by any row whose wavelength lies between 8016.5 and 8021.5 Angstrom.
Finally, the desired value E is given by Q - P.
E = 6.3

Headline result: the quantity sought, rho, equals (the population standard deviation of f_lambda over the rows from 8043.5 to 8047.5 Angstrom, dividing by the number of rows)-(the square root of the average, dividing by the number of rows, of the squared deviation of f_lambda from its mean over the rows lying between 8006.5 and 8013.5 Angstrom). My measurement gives -1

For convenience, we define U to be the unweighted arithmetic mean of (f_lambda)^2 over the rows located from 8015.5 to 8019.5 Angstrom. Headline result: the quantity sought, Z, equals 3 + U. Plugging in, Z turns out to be 316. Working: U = 313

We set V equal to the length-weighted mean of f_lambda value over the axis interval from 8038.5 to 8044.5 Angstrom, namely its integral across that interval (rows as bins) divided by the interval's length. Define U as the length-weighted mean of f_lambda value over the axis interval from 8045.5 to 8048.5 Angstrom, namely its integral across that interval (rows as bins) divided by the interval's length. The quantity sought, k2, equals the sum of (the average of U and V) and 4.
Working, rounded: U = 26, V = 25.1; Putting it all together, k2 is 29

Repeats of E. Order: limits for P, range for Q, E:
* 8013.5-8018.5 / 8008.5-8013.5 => 7.1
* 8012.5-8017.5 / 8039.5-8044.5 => 6.9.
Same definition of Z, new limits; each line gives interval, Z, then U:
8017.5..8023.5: 412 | 409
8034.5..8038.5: 672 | 669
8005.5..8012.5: 777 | 774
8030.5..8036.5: 762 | 759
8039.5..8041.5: 534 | 531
